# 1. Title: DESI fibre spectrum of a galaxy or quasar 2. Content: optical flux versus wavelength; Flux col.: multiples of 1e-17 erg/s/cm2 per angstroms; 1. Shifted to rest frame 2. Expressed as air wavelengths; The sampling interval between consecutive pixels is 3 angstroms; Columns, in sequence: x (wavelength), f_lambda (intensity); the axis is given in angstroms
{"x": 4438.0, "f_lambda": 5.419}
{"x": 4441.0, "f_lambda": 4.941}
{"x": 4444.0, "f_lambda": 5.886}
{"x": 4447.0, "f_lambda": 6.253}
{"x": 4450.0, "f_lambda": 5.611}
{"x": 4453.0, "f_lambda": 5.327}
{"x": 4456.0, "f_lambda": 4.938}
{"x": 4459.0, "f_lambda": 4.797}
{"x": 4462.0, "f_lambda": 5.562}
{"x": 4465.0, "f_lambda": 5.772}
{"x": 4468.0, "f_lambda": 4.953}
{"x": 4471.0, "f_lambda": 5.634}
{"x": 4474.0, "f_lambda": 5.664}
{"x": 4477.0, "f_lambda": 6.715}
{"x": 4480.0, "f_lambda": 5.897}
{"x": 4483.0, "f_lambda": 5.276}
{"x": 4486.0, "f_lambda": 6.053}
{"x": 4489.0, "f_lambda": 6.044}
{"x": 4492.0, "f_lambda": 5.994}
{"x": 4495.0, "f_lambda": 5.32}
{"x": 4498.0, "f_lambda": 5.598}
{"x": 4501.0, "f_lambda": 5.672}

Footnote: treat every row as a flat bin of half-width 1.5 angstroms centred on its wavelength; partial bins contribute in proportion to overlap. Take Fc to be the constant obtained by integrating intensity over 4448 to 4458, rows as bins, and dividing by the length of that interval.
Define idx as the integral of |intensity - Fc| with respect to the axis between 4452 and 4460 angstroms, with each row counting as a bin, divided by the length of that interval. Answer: 0.31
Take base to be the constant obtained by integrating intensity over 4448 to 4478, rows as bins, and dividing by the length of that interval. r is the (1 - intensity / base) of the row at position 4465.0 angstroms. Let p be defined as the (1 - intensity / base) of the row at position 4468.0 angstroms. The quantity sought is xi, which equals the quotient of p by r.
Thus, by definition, -1.9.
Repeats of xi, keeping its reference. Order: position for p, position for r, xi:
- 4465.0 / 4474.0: 1.6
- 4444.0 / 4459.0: -0.6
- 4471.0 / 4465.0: 0.5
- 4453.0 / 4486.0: -0.3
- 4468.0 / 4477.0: -0.4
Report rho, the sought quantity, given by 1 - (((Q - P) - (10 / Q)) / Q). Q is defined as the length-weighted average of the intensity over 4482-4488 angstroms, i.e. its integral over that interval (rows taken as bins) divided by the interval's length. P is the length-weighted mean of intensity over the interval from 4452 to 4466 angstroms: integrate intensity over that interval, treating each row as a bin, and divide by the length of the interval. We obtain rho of 1.2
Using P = 5.3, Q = 5.73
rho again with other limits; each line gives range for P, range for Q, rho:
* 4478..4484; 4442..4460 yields 1.4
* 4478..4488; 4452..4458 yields 1.5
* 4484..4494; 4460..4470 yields 1.4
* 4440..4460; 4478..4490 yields 1.2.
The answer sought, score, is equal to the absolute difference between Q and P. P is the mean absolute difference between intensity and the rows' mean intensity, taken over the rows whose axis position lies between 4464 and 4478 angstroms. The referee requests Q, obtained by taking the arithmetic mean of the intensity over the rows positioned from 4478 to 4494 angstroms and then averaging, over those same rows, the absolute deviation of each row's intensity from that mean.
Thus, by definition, 0.17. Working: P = 0.397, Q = 0.23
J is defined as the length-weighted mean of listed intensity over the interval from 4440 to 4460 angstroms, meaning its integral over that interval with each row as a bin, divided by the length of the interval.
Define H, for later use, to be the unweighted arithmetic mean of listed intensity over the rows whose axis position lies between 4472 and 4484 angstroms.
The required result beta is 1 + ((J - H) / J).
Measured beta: 0.91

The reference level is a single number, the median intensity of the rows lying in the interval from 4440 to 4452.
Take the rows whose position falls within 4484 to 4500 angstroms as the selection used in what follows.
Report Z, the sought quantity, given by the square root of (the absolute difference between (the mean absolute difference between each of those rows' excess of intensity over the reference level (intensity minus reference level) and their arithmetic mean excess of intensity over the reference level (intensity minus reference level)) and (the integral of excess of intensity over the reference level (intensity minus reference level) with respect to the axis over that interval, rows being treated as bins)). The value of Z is 0.5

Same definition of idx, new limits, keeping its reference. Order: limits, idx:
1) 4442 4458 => 0.44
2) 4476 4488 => 0.66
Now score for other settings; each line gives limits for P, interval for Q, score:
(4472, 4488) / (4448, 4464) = 0.07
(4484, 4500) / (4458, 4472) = 0.10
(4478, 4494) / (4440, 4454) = 0.14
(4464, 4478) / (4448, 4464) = 0.09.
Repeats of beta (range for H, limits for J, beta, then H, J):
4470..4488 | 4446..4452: 1.00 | 5.87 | 5.9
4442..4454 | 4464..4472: 0.94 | 5.77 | 5.4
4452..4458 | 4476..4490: 1.14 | 5.13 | 6.0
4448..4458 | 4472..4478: 1.13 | 5.29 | 6.1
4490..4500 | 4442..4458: 0.99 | 5.64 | 5.6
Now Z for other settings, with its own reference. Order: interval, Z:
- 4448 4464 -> 2.7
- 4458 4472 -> 2.4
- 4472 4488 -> 1.5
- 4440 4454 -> 1.4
